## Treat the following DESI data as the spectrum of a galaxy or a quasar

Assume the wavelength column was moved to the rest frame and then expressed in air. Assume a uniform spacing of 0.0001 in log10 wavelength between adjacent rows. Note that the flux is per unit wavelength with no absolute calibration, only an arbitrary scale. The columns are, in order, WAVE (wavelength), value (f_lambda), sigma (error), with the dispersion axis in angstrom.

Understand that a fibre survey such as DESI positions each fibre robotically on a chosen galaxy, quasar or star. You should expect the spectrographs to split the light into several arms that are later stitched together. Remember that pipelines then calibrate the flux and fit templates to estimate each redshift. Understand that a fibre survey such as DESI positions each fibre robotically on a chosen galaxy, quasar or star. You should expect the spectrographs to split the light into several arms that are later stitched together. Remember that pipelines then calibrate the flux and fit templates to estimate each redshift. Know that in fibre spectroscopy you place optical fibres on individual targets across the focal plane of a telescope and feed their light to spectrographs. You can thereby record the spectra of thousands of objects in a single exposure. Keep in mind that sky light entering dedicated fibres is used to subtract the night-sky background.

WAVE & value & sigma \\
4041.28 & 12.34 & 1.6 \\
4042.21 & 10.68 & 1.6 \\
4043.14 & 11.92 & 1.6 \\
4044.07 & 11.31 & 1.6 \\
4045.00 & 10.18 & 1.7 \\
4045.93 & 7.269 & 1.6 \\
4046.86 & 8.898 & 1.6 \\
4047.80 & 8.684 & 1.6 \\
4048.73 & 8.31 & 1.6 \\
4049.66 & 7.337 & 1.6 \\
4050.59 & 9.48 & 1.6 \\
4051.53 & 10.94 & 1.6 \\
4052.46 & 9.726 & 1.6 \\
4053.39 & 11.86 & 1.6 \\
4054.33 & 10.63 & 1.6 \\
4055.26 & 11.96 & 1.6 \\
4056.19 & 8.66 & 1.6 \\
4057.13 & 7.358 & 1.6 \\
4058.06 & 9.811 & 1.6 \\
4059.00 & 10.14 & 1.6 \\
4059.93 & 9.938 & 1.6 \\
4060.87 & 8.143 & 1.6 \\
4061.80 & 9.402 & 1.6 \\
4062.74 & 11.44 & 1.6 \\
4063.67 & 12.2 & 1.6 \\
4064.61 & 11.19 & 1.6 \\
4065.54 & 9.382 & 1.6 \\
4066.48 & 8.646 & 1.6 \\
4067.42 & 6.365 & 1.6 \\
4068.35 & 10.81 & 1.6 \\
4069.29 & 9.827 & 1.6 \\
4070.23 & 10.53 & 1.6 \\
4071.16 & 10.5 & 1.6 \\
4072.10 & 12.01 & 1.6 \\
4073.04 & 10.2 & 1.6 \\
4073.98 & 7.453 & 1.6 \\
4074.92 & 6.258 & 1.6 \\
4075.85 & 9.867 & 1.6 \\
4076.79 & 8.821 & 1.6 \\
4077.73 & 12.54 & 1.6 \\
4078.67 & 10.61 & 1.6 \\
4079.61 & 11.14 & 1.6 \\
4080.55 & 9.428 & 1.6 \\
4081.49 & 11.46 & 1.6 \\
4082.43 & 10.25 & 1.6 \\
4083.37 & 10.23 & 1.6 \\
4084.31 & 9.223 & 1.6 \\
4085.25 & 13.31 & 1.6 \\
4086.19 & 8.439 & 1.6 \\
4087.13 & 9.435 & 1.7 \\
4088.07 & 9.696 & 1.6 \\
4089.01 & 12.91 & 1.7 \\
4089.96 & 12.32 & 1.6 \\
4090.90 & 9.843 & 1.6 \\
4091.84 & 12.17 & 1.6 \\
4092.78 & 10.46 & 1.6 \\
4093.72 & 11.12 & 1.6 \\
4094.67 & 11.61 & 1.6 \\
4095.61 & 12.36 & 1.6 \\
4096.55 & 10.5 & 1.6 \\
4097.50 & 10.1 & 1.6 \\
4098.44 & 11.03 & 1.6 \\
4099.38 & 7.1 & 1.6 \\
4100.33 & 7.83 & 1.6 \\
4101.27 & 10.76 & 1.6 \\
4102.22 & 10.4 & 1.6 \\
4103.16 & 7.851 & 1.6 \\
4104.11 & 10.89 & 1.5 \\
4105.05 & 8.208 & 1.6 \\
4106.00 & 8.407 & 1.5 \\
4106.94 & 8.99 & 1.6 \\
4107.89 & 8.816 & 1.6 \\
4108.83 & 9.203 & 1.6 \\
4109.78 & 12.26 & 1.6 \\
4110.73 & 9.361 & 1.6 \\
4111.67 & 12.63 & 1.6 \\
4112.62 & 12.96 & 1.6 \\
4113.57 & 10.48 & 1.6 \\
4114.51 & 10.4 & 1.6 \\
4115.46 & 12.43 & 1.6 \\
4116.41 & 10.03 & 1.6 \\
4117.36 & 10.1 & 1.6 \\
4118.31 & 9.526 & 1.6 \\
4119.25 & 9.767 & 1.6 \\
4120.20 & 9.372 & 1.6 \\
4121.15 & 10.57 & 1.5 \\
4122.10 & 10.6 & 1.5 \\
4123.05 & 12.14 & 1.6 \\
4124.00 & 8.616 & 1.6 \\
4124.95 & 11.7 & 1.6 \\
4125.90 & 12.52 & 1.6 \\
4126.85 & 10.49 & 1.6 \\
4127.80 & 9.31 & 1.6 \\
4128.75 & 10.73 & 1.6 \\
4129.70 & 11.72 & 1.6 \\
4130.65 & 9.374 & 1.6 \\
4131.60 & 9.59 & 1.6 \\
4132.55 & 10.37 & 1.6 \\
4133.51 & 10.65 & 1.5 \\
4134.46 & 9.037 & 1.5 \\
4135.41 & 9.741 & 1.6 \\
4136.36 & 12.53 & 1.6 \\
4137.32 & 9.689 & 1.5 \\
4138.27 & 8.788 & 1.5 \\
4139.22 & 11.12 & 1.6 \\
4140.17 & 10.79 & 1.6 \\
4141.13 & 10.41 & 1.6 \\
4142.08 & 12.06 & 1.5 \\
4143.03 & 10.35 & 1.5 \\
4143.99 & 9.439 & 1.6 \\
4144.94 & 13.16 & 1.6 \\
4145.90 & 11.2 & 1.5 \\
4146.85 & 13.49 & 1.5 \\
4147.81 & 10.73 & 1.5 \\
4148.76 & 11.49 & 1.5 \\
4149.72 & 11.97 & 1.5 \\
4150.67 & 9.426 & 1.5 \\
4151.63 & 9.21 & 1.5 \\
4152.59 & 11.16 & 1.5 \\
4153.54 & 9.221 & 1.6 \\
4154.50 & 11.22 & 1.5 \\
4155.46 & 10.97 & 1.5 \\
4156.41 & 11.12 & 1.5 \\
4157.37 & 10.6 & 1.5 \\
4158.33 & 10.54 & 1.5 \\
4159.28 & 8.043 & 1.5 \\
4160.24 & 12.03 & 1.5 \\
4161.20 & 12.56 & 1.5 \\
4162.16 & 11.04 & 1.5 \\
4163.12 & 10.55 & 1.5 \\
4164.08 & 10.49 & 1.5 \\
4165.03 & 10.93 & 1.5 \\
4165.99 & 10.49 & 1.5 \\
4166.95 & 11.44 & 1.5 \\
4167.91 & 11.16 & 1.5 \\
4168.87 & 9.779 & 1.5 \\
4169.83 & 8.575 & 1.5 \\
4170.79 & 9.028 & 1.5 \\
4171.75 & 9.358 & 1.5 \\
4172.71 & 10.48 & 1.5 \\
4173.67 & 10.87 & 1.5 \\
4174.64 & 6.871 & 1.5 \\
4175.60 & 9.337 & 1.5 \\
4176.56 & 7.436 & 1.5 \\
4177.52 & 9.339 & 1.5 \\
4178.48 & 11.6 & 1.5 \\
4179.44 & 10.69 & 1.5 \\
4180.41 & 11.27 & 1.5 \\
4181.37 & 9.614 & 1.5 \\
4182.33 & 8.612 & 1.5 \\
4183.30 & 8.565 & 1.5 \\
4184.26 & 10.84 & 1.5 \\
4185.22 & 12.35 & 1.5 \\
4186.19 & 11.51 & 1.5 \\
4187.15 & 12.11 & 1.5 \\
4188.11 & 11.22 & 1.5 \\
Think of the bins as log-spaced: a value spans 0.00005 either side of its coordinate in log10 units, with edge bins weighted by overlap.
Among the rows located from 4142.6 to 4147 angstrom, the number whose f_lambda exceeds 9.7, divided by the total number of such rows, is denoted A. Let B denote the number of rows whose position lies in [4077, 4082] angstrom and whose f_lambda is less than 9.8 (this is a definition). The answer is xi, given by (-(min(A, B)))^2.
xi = 0.64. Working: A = 0.8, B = 1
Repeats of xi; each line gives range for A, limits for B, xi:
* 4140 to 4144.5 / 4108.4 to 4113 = 0.64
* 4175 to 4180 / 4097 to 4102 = 0.16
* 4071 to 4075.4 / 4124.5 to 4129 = 0.36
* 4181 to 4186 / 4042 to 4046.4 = 0.16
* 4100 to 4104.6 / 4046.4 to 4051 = 0.36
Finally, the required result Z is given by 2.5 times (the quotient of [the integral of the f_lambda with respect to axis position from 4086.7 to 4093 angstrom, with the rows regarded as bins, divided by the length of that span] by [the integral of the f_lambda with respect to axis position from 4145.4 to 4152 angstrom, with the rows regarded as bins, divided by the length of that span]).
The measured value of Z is 2.48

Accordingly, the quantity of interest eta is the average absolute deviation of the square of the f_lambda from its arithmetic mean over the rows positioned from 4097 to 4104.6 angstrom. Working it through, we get 26.0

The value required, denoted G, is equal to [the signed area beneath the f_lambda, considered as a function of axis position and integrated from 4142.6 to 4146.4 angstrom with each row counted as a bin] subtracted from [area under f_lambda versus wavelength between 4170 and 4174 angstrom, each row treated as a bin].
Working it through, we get -3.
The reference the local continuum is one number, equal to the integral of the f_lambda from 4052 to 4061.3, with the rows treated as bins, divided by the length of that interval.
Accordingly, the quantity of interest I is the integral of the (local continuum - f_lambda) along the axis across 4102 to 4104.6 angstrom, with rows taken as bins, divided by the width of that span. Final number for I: 0.2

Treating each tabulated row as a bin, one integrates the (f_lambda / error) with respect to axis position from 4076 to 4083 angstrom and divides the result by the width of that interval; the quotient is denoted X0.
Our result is 6.6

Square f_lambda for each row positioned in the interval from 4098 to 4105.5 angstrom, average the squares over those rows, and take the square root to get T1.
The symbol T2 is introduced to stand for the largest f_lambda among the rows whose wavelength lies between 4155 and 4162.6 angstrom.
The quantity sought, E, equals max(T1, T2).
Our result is 12.6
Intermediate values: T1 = 9.4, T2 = 12.56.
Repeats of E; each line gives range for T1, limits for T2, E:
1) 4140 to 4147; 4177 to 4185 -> 11.6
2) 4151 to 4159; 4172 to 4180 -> 11.6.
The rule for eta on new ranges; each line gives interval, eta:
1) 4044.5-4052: 18.0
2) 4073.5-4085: 24.3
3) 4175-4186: 25.2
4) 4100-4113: 30.7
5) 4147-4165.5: 16.6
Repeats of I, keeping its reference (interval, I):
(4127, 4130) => -0.7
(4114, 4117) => -1.1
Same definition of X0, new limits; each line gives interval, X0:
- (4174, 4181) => 6.4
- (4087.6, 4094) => 6.9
